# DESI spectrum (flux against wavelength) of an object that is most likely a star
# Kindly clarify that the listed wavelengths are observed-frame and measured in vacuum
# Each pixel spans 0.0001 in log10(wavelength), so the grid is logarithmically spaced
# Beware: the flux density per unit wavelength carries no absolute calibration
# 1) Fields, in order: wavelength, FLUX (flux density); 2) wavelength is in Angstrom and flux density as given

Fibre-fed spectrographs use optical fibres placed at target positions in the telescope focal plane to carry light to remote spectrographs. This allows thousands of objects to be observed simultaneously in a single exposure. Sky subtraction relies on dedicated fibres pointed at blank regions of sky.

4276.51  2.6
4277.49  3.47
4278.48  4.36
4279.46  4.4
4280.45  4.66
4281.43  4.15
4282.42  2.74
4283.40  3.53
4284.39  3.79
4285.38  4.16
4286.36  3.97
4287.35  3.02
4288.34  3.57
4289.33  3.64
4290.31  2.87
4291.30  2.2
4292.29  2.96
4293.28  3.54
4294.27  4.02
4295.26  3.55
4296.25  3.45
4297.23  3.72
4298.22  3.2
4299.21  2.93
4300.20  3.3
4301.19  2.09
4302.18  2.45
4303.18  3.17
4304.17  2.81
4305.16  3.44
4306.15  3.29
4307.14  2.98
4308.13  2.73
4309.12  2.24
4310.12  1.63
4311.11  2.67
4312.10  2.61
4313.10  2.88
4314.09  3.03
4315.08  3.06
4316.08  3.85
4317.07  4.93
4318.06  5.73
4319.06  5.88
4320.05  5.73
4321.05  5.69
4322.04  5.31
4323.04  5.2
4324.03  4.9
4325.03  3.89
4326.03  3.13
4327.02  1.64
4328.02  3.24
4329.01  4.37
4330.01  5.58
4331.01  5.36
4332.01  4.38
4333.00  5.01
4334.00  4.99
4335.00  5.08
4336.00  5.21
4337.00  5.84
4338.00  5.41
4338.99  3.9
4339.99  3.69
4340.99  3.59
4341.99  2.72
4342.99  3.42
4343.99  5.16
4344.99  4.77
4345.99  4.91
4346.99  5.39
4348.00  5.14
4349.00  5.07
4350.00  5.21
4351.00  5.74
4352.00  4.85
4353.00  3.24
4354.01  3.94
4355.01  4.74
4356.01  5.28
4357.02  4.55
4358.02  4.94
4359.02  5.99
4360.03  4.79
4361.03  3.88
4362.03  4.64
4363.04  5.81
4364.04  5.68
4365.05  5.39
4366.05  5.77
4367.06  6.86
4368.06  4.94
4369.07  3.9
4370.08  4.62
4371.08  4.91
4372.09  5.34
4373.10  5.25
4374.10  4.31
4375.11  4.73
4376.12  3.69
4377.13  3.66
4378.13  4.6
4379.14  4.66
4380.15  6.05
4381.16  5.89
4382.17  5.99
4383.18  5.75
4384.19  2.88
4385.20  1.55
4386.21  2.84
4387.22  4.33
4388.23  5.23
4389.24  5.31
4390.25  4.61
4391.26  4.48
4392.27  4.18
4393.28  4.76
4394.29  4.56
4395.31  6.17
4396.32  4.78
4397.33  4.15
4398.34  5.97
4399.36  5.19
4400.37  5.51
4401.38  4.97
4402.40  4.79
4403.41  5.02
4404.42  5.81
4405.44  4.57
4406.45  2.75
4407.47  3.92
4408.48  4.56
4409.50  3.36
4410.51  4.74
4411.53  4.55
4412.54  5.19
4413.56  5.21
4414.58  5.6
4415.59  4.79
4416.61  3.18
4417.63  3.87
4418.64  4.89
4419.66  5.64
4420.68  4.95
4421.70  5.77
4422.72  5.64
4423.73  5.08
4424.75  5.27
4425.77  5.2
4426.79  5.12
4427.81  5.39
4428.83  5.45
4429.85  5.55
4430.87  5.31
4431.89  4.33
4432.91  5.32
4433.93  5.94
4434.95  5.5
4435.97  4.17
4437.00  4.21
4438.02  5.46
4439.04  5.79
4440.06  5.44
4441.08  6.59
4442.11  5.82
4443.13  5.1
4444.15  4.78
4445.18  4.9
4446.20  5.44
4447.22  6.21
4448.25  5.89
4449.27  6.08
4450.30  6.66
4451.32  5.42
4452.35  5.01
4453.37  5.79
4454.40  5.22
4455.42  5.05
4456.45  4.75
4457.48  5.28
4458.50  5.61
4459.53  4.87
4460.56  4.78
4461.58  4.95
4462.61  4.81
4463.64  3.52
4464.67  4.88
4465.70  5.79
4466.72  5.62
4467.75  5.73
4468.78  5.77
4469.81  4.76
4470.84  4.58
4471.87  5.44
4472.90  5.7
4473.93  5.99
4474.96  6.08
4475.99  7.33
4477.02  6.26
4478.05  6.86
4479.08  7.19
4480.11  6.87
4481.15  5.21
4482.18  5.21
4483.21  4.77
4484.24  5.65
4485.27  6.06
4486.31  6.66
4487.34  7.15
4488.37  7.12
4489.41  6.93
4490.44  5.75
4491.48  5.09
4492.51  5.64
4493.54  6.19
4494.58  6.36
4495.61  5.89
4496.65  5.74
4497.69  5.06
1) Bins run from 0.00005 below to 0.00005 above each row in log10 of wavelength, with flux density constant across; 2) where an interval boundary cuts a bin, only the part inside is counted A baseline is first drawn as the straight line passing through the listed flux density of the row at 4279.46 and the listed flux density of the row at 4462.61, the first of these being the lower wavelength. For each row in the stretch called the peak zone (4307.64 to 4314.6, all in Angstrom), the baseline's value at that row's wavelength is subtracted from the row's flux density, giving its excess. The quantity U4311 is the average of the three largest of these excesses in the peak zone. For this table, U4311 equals -1.59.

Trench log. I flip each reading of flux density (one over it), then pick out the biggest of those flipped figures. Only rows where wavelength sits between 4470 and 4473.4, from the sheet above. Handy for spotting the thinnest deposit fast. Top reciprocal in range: 0.218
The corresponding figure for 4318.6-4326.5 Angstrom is 0.319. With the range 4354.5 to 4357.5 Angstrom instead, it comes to 0.220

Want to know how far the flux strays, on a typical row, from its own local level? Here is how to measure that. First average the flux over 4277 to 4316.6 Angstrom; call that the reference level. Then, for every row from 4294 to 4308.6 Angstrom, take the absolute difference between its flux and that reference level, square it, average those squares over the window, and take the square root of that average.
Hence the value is 0.5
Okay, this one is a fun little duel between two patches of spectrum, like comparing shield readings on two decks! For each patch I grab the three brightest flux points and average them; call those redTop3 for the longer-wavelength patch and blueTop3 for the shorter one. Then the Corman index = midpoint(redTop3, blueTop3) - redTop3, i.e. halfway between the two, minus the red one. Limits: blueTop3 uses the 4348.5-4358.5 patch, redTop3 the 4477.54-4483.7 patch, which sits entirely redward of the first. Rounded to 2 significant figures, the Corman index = -0.78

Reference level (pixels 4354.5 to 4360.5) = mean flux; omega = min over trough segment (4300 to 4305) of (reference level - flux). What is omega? 1.7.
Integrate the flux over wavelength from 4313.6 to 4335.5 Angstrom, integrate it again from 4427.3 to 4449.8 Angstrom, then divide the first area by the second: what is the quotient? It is 0.82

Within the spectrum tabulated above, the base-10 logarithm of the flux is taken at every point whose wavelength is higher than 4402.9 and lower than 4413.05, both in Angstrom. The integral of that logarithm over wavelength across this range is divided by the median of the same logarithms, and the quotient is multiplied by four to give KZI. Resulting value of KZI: 39.4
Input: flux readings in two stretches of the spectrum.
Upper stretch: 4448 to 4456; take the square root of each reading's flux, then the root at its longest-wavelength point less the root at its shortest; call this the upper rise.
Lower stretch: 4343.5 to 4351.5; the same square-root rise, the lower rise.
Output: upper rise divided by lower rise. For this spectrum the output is -1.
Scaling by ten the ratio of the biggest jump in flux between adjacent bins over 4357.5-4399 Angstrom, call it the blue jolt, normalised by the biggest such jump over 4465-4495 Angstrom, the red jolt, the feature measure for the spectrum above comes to 17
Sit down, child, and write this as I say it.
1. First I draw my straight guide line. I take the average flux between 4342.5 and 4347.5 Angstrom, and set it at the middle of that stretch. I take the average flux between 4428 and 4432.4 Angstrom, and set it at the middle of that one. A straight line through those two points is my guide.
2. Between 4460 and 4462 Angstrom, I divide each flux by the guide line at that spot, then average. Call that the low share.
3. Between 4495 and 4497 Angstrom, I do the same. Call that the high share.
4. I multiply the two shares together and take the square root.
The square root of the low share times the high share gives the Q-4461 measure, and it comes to 0.98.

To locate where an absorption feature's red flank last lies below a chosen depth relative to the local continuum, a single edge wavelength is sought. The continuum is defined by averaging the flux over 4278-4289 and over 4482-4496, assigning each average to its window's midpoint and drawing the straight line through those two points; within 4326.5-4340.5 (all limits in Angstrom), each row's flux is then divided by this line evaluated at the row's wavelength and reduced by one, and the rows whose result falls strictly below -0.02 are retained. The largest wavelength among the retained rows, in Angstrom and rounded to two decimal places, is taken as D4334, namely 4339.99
